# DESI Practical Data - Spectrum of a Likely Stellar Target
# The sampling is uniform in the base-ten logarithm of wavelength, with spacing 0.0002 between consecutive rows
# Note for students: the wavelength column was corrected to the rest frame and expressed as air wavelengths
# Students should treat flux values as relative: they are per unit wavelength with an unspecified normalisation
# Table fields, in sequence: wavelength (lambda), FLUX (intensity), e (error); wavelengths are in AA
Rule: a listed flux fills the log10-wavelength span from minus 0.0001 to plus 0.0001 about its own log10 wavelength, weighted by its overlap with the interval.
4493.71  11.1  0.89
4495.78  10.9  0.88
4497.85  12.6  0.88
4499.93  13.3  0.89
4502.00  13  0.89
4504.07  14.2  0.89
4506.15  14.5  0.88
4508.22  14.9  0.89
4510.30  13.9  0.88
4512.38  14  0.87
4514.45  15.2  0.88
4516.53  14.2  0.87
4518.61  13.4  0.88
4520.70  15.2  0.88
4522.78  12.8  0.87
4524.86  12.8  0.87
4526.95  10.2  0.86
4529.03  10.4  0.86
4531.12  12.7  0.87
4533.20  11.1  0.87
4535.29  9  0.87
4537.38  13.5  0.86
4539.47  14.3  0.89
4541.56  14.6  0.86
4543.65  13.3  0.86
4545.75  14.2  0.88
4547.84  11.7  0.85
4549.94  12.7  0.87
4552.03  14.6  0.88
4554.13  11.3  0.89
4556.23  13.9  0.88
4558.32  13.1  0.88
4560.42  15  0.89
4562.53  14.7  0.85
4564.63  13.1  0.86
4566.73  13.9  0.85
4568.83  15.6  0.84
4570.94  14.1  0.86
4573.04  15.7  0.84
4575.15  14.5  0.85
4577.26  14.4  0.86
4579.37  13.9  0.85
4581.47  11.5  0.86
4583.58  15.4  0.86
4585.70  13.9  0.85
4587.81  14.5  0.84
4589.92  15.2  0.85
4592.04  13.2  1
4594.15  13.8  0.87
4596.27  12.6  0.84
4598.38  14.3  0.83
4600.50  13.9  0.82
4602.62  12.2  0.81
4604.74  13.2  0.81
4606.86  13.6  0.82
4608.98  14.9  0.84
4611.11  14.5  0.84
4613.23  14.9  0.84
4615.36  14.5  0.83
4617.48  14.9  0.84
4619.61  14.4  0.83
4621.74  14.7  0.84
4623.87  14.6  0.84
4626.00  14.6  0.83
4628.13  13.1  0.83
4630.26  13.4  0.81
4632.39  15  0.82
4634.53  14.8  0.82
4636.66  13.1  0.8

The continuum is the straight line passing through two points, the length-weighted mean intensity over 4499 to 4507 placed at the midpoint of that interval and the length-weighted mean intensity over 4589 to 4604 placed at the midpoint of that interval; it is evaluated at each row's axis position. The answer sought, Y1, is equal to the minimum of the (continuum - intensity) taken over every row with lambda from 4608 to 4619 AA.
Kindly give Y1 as -1.36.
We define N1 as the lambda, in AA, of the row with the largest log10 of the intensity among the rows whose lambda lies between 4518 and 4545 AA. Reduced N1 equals 4520.70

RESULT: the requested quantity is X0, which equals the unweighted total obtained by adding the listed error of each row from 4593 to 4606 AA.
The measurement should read 4.98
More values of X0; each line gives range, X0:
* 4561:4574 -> 5.10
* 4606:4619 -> 5.01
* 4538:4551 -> 5.21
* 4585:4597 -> 5.25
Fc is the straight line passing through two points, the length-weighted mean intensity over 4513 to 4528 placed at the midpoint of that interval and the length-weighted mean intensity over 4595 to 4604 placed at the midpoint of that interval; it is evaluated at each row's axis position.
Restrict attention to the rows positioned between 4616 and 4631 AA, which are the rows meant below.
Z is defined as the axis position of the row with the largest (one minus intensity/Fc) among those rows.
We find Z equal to 4628.13 AA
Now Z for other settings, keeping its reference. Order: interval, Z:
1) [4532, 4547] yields 4535.29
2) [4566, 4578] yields 4566.73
